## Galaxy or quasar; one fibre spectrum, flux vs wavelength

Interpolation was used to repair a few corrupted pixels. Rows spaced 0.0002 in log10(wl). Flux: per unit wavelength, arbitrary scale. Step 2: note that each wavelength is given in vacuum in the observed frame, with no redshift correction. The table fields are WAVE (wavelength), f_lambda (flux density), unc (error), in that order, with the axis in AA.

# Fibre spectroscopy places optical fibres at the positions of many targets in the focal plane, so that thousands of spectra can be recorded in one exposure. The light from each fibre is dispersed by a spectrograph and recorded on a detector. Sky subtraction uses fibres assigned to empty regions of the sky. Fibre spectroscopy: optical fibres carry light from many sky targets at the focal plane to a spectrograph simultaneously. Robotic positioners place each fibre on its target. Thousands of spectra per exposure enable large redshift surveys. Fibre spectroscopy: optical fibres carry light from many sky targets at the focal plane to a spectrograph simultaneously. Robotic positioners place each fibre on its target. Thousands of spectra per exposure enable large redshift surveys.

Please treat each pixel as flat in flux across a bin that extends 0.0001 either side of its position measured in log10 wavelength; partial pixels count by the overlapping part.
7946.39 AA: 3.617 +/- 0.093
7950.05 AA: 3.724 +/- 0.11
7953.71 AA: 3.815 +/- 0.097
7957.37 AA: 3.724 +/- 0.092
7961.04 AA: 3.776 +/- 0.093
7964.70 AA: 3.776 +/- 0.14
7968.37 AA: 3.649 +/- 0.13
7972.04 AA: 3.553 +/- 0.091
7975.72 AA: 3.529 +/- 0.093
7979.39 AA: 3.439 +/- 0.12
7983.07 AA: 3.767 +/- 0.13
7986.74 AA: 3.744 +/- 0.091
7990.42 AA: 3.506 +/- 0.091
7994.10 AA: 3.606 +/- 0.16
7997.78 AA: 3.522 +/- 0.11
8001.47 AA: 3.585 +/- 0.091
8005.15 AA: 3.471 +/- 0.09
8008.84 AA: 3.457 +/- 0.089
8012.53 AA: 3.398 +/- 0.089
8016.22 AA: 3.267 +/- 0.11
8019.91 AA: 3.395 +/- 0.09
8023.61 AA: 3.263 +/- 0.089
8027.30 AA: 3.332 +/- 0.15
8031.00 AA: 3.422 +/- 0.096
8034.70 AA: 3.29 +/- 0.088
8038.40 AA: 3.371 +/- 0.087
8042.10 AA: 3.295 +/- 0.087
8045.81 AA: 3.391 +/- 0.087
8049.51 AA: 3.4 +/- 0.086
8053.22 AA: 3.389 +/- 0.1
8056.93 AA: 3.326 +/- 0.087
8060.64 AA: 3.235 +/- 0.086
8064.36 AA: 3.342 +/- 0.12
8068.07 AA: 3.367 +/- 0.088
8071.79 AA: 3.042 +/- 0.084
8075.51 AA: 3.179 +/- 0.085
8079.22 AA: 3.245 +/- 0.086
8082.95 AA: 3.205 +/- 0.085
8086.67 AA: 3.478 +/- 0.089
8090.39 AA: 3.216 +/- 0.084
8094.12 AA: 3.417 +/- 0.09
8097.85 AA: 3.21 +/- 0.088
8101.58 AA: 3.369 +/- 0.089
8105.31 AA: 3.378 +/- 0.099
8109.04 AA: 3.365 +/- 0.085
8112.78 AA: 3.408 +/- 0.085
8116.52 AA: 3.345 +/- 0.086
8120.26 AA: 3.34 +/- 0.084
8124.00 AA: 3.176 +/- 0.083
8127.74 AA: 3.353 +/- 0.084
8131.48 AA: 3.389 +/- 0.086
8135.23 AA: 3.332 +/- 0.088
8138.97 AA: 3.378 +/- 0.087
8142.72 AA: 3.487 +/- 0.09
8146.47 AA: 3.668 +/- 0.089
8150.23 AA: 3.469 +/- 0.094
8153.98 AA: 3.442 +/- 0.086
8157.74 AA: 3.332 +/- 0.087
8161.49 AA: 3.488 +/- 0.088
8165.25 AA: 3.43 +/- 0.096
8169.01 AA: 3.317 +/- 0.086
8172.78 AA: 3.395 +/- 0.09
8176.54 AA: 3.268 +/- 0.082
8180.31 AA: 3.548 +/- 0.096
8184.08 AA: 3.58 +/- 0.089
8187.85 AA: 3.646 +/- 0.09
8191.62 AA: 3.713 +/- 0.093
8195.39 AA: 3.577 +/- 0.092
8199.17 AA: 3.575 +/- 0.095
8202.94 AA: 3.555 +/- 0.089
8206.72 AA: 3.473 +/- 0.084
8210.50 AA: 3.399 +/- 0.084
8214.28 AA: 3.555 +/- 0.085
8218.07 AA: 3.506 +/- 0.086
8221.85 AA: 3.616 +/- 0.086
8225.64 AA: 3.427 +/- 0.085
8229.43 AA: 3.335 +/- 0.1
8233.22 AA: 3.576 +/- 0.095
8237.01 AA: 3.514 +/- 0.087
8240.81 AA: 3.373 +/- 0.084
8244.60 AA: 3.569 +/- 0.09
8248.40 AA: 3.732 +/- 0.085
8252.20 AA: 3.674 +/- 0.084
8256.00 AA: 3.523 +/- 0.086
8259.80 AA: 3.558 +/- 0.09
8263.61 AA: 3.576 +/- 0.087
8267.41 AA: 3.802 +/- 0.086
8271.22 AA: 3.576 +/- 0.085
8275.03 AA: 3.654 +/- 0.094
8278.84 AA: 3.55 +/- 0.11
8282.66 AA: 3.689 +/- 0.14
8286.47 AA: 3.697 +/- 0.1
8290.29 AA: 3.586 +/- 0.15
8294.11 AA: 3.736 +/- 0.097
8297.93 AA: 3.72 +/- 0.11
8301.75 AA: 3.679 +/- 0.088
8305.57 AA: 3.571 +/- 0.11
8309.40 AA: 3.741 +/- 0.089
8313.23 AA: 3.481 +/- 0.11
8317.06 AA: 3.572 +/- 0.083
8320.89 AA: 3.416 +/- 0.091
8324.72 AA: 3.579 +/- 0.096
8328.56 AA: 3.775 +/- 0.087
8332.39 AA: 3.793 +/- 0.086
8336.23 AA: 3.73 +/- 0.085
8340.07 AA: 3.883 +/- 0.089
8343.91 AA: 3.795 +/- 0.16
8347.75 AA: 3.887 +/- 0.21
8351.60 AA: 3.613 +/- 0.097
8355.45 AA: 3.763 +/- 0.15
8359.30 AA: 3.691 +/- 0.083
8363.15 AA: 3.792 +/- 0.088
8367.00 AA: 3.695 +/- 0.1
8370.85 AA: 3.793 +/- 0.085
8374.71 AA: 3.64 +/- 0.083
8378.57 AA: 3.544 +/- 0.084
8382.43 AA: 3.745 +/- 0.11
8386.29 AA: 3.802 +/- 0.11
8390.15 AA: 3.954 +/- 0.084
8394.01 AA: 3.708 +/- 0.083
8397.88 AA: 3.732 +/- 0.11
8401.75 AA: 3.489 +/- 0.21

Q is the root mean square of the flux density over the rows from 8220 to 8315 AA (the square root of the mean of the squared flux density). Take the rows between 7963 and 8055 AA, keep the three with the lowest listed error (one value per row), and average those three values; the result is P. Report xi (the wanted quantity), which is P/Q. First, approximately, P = 0.0867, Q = 3.60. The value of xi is 0.0241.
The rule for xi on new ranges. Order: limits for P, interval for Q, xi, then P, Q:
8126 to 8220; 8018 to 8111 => 0.0251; 0.0833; 3.32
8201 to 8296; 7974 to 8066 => 0.0245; 0.0840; 3.43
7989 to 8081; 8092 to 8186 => 0.0250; 0.0850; 3.40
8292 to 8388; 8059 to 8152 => 0.0249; 0.0830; 3.34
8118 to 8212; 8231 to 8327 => 0.0230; 0.0830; 3.61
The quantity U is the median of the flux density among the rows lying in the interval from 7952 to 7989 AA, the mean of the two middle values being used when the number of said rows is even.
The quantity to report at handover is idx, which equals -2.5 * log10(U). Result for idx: -1.43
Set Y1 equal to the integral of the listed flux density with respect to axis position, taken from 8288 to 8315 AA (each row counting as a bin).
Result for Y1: 98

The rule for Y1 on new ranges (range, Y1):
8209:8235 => 91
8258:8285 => 98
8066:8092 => 84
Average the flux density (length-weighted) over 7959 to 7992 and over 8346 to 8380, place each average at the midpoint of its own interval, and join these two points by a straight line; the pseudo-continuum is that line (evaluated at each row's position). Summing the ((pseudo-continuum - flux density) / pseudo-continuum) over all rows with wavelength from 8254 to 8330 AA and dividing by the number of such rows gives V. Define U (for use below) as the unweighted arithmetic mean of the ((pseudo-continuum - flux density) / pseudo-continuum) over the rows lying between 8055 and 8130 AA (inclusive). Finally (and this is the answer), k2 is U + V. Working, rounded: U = 0.10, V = 0.02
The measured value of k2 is 0.12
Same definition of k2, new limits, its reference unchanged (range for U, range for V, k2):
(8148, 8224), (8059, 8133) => 0.15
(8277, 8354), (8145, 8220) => 0.06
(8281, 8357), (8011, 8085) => 0.10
